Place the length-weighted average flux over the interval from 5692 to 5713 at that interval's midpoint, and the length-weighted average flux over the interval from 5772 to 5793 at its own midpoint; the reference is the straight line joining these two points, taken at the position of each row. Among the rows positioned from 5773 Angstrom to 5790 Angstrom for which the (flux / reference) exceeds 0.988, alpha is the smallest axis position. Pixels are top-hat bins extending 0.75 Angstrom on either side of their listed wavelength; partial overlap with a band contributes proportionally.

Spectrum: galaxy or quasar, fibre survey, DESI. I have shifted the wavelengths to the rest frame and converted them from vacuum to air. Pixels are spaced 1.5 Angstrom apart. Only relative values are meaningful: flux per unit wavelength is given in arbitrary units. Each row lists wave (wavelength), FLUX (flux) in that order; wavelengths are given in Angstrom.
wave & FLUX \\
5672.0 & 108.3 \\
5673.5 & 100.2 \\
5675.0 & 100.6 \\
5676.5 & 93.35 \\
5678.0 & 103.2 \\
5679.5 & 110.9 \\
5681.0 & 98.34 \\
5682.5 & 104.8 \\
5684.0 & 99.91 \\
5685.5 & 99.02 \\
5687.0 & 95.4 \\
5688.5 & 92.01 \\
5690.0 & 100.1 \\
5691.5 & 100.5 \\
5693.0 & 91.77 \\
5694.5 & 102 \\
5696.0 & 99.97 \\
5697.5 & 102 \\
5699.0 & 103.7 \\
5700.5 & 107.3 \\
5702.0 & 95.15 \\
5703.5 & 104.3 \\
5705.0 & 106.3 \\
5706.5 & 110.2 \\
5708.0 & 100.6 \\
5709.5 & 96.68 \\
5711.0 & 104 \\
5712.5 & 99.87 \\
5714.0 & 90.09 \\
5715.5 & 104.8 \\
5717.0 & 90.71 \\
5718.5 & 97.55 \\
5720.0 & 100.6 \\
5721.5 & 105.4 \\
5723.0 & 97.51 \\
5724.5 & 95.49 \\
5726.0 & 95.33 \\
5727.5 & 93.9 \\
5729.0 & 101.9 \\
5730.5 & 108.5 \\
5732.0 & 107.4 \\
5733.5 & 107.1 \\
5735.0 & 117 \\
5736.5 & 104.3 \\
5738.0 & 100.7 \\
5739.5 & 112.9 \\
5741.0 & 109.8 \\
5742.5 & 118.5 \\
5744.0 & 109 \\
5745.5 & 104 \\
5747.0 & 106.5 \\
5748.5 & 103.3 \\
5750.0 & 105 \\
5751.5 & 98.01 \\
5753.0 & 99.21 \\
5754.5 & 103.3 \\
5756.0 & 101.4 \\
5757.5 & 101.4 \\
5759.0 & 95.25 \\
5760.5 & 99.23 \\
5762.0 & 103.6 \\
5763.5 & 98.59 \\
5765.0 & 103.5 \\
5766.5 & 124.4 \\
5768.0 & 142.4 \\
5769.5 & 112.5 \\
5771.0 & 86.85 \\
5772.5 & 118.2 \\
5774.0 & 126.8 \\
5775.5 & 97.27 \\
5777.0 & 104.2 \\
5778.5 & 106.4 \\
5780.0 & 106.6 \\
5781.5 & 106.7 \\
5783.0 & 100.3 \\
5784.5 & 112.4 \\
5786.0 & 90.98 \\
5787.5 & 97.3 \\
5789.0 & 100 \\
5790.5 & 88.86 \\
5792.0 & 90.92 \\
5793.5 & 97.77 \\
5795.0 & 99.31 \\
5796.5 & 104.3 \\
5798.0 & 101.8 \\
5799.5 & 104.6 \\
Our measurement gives 5774.0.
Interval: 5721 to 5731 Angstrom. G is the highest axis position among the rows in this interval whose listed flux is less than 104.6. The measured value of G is 5729.0 Angstrom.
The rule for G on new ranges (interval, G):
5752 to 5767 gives 5765.0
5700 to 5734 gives 5729.0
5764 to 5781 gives 5777.0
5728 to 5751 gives 5748.5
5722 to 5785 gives 5783.0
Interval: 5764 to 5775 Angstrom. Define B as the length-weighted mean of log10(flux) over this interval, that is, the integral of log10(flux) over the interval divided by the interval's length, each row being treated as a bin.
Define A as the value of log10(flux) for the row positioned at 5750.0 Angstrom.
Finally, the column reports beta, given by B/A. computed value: 1.018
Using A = 2.02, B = 2.058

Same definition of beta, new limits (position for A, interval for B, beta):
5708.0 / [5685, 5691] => 0.991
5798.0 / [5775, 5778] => 0.999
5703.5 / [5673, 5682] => 0.993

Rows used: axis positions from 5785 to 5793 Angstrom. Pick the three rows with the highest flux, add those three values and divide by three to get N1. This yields 96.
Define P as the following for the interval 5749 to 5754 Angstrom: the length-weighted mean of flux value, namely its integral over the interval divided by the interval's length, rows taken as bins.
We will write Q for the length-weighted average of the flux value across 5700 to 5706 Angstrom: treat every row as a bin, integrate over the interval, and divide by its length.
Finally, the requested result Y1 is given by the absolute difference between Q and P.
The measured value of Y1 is 2.4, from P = 101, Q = 103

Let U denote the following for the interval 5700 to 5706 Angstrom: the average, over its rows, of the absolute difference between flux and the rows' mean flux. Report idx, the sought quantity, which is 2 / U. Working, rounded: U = 4.1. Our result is 0.5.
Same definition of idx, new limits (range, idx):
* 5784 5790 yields 0.3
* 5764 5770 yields 0.2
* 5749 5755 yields 0.7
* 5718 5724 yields 0.7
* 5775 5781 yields 0.6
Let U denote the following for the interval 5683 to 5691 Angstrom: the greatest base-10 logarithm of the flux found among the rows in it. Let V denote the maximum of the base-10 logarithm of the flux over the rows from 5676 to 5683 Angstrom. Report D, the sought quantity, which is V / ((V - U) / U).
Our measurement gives 92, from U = 2.00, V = 2.04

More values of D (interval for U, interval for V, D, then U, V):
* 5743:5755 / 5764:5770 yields 38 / 2.04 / 2.15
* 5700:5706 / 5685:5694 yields -143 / 2.03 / 2.00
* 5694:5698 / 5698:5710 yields 122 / 2.01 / 2.04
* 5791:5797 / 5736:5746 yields 76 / 2.02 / 2.07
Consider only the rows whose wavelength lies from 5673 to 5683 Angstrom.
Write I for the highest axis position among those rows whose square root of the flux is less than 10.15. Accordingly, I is 5681.0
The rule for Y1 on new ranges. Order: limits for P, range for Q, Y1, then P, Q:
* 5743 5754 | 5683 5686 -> 4.0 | 104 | 100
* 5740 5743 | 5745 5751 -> 9.2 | 114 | 104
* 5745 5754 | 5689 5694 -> 5.2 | 103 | 97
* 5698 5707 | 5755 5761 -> 4.8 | 104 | 99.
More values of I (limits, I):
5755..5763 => 5760.5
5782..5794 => 5793.5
